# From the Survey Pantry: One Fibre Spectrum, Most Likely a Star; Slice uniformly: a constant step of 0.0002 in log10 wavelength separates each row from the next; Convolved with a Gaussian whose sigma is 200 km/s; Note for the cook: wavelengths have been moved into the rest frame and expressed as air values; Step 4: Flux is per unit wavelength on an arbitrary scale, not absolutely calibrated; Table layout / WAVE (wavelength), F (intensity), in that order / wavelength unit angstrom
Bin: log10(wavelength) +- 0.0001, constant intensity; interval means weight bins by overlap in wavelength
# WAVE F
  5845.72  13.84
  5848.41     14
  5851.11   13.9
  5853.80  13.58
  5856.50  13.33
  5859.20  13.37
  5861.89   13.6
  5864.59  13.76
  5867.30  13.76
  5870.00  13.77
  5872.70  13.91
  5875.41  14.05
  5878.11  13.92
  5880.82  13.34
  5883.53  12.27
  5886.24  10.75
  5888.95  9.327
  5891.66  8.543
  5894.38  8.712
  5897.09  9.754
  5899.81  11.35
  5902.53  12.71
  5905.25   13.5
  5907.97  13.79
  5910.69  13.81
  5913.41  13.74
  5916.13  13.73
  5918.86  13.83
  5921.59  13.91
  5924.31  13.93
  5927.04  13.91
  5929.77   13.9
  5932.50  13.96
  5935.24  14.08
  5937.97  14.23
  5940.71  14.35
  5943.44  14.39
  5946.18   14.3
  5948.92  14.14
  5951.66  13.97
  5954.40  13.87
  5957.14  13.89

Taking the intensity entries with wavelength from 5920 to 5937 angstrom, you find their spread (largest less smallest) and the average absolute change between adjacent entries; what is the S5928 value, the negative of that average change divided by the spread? -0.26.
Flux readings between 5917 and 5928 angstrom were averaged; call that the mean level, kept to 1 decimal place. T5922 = 13.9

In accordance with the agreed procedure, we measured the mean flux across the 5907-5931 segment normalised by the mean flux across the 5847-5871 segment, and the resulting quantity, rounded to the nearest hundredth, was 1.01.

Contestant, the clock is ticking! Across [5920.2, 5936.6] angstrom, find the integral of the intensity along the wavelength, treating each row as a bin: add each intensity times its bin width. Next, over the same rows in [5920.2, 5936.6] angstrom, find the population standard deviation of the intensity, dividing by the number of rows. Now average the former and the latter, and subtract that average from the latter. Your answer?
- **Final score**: -114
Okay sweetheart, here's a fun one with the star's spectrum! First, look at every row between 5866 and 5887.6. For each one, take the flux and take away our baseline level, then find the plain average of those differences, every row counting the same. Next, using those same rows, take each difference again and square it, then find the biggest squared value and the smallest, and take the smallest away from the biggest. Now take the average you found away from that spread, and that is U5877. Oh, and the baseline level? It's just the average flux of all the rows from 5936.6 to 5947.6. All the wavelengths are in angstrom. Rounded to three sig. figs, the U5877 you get 13.8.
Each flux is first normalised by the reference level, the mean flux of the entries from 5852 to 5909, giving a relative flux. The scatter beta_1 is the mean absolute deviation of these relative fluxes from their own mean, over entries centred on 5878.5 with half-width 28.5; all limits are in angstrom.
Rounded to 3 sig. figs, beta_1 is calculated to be 0.125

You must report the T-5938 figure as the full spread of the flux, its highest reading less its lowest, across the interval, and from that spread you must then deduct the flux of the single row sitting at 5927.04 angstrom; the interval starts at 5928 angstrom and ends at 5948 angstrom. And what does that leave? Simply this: -13.4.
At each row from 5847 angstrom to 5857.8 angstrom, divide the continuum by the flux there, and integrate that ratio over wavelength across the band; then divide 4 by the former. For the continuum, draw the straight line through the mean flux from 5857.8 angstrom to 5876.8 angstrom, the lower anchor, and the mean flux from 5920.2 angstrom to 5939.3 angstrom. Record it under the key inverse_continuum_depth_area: 0.371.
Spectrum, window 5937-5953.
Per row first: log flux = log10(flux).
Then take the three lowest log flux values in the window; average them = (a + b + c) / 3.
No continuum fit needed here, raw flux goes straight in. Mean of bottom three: 1.15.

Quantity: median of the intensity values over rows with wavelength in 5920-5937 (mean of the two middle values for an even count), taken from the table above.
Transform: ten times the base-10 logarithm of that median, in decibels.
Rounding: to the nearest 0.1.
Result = 11.4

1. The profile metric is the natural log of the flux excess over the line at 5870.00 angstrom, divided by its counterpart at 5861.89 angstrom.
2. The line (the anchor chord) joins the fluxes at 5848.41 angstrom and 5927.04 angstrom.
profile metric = -0.6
